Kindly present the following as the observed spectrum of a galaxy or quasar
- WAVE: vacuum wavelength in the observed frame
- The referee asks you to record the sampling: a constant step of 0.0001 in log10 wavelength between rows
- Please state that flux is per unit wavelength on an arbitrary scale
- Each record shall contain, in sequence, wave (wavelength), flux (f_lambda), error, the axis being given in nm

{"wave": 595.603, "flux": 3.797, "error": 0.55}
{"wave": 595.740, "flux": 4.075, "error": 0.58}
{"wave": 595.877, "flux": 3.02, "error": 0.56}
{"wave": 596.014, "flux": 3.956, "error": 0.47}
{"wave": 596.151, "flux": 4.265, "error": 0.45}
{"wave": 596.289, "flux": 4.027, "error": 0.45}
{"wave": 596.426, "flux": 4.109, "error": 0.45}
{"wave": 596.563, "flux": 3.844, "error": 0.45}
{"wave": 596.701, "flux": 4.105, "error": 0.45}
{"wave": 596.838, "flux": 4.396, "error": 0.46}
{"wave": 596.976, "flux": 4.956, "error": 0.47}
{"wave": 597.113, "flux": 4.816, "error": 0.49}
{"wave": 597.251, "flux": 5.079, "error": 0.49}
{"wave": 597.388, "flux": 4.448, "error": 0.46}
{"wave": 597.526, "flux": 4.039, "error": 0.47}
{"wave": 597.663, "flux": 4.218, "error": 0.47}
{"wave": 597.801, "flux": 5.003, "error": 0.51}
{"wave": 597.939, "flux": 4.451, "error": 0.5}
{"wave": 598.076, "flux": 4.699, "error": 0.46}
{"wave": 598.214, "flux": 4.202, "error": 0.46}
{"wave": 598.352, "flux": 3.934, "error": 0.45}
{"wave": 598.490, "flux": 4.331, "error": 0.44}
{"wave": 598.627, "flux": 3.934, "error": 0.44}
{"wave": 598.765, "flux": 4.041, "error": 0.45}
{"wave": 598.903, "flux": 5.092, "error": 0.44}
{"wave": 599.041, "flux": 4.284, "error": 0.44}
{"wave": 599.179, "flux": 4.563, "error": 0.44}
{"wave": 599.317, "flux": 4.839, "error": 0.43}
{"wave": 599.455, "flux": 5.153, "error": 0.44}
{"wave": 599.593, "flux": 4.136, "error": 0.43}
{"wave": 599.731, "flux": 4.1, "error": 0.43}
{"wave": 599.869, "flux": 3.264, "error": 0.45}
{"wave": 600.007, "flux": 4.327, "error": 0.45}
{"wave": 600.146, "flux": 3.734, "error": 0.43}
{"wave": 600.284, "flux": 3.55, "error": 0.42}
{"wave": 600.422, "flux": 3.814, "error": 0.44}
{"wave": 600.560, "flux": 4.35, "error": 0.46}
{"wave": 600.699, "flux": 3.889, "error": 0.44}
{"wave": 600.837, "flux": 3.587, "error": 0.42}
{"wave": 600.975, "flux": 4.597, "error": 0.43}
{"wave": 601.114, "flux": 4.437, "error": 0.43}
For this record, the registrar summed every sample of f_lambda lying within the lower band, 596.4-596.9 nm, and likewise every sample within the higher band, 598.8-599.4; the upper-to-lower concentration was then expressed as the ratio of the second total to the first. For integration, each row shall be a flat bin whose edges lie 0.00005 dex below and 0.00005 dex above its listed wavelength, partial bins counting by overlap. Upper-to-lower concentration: 1.14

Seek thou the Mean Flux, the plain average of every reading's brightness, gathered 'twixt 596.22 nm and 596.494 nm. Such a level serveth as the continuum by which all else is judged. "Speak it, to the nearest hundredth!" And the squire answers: 4.07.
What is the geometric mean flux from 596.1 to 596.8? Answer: 4.1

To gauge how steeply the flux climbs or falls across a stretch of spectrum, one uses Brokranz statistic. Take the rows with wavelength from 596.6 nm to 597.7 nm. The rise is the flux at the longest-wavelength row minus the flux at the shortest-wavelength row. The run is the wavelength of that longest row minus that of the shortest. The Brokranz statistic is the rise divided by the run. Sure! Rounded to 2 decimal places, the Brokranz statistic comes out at 0.12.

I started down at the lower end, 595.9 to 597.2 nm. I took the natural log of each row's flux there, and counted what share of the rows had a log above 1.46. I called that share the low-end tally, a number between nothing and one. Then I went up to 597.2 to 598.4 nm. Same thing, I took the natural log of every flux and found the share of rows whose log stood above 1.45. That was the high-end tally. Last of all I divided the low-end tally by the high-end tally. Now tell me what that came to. 0.6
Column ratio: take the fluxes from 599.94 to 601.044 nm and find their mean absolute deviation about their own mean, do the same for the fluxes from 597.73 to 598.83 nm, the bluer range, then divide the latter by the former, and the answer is 0.89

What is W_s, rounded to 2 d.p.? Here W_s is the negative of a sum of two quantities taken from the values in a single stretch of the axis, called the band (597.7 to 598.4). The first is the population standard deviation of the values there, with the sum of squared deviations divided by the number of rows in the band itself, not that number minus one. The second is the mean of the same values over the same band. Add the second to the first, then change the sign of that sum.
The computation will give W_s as -4.83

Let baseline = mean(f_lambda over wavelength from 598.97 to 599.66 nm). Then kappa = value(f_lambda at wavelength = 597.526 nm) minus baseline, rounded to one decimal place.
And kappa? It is -0.6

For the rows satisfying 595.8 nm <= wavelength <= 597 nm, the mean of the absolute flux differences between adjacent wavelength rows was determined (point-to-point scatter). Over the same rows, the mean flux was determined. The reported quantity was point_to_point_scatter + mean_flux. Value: 4.4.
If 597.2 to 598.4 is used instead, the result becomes 4.9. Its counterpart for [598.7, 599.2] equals 5.2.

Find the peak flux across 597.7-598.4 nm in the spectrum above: 5.003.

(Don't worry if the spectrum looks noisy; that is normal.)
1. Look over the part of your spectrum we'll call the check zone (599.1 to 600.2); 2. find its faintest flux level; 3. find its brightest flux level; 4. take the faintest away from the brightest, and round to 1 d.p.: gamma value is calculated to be 1.9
